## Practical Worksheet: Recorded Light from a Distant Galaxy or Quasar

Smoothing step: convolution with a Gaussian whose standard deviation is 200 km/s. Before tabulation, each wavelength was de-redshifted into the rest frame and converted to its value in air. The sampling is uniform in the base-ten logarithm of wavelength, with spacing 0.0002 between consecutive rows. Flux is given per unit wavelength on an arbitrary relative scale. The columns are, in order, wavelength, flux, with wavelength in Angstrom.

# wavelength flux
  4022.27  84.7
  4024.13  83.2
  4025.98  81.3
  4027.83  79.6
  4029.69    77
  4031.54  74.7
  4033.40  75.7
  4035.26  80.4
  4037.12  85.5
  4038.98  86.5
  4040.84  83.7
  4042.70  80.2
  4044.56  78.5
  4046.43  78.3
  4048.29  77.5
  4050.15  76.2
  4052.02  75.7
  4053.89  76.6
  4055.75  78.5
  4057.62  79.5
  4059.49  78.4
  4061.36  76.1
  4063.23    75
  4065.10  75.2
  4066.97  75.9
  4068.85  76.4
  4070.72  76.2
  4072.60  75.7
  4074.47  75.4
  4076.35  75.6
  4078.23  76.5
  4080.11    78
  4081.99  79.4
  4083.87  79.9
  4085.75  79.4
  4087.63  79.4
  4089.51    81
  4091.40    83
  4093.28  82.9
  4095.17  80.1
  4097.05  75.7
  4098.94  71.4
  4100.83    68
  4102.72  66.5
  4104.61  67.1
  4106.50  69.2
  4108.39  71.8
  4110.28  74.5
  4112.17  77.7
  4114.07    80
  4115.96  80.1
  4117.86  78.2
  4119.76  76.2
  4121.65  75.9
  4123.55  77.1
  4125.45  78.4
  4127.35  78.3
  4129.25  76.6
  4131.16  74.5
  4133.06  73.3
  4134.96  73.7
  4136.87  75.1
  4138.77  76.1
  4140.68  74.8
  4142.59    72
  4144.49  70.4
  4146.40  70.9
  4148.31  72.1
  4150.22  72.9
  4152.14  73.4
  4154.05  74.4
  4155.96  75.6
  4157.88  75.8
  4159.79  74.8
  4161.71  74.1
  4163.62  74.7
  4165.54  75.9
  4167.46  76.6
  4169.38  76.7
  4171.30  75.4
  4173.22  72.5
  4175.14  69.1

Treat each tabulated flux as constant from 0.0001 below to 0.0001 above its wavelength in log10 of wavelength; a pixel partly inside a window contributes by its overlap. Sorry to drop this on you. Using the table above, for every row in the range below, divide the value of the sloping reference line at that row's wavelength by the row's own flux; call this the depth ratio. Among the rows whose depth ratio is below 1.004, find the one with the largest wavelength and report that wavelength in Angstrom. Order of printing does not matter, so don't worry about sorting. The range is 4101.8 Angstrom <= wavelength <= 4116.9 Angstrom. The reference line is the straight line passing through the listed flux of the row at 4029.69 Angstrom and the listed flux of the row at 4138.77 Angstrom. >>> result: 4115.96 Angstrom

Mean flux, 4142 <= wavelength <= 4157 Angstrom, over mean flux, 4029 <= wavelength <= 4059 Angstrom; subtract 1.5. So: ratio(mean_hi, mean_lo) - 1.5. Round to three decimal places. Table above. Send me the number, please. -0.580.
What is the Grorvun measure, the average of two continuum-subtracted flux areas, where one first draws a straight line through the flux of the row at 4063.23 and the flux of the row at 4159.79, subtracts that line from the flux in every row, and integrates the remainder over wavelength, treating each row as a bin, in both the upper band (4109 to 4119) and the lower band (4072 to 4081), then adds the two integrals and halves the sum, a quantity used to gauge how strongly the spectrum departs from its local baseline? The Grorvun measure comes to 21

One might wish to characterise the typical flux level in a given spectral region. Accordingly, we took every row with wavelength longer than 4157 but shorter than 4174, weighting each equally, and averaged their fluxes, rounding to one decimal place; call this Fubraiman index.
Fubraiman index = 75.2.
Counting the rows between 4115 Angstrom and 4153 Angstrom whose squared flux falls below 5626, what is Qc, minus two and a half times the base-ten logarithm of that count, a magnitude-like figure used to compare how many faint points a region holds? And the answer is -2.5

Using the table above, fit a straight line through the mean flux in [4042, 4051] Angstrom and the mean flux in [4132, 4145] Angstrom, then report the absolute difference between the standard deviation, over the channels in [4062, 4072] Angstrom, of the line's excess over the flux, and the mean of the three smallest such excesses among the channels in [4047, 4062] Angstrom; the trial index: 1.9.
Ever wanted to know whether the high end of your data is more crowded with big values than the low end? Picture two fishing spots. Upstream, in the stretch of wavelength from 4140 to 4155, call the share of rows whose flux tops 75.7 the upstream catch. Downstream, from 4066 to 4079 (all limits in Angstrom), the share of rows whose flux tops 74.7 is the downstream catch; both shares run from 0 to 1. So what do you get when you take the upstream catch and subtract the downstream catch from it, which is -1.0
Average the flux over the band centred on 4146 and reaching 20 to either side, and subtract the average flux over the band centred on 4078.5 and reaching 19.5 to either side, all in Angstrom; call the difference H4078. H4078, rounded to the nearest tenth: -3.6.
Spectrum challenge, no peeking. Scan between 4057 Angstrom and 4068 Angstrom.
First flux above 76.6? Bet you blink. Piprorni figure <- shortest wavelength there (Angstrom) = 4057.62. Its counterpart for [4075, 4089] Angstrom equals 4080.11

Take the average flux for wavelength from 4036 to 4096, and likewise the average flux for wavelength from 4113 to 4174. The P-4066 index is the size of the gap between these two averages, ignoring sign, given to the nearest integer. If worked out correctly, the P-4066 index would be 3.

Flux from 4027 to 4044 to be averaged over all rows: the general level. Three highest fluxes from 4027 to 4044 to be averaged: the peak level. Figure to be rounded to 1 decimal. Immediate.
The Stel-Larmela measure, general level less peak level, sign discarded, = 4.9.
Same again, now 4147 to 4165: 1.2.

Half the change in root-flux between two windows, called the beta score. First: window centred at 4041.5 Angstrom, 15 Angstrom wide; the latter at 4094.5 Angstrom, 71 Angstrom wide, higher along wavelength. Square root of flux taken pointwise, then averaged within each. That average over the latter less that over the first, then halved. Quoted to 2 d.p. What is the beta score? -0.14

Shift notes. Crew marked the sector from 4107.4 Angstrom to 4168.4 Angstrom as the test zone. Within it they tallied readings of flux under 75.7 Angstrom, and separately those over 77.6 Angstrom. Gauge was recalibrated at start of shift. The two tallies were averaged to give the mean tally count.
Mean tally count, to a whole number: 12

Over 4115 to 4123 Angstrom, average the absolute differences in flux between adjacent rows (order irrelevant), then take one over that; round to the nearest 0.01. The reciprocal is 0.71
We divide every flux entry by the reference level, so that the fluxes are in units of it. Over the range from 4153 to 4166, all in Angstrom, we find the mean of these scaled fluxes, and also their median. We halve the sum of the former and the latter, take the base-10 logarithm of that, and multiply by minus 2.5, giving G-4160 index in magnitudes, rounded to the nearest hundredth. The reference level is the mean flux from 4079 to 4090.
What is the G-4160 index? 0.06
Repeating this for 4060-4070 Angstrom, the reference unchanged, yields 0.05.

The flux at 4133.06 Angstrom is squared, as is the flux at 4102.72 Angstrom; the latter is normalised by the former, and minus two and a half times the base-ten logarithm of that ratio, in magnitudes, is 0.21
